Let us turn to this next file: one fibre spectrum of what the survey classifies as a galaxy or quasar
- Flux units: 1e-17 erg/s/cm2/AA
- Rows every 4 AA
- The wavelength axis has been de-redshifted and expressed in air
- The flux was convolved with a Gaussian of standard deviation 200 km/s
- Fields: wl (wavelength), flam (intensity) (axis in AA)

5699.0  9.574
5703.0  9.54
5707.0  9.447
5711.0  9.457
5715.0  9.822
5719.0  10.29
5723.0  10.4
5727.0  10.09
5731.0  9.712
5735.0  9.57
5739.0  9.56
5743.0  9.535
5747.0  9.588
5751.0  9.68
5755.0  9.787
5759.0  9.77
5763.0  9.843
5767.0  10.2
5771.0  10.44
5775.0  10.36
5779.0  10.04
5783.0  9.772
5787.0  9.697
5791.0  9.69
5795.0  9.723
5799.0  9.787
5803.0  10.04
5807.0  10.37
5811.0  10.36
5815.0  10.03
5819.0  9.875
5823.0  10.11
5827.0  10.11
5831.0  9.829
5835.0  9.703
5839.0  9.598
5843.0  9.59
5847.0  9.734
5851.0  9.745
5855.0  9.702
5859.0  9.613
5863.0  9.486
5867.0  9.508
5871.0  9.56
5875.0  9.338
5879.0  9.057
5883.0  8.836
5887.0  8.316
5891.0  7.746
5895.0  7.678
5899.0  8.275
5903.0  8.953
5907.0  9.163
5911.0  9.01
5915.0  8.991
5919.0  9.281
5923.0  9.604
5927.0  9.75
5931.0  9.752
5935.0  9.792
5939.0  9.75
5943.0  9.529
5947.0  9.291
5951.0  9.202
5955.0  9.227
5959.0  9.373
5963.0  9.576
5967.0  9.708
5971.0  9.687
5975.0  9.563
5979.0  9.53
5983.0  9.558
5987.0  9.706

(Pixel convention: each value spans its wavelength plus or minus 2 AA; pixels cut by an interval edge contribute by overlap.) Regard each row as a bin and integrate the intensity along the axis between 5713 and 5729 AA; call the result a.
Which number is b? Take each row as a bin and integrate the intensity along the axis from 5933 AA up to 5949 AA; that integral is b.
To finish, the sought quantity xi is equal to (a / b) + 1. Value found 2.06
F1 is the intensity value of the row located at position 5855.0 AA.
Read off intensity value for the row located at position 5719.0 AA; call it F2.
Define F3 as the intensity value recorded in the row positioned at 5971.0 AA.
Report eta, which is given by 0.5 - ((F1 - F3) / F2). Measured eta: 0.50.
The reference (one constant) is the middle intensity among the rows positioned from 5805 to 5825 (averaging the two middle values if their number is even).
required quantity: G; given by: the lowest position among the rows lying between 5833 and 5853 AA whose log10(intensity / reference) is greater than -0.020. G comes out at 5835.0 AA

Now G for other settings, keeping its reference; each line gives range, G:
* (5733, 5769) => 5751.0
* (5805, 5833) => 5807.0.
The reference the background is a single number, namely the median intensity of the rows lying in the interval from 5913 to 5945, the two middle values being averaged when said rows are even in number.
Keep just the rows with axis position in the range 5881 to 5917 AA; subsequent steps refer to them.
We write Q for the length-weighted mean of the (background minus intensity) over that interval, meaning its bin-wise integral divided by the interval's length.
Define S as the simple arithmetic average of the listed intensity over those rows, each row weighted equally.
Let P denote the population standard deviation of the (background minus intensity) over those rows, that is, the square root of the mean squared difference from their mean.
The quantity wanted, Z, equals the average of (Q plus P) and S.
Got 5.105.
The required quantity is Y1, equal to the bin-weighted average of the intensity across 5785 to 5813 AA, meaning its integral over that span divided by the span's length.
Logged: 10.0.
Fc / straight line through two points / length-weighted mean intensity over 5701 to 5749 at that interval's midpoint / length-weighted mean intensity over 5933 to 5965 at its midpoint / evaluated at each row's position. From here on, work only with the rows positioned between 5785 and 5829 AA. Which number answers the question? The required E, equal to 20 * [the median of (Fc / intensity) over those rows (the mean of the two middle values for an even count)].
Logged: 19.2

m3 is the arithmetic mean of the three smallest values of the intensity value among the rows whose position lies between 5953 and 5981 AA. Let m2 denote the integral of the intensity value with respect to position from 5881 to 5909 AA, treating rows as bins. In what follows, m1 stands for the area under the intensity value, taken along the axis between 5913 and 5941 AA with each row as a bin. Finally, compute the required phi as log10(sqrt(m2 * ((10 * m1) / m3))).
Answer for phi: 2.41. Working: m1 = 268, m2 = 236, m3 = 9.38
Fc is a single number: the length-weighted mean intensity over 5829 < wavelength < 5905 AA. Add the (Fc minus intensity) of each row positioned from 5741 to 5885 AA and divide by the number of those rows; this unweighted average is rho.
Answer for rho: -0.61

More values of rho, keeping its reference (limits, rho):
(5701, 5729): -0.69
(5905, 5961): -0.24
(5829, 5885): -0.35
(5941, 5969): -0.24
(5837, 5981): -0.12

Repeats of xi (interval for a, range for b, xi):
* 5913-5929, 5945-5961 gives 2.01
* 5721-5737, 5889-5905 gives 2.22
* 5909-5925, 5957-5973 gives 1.96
